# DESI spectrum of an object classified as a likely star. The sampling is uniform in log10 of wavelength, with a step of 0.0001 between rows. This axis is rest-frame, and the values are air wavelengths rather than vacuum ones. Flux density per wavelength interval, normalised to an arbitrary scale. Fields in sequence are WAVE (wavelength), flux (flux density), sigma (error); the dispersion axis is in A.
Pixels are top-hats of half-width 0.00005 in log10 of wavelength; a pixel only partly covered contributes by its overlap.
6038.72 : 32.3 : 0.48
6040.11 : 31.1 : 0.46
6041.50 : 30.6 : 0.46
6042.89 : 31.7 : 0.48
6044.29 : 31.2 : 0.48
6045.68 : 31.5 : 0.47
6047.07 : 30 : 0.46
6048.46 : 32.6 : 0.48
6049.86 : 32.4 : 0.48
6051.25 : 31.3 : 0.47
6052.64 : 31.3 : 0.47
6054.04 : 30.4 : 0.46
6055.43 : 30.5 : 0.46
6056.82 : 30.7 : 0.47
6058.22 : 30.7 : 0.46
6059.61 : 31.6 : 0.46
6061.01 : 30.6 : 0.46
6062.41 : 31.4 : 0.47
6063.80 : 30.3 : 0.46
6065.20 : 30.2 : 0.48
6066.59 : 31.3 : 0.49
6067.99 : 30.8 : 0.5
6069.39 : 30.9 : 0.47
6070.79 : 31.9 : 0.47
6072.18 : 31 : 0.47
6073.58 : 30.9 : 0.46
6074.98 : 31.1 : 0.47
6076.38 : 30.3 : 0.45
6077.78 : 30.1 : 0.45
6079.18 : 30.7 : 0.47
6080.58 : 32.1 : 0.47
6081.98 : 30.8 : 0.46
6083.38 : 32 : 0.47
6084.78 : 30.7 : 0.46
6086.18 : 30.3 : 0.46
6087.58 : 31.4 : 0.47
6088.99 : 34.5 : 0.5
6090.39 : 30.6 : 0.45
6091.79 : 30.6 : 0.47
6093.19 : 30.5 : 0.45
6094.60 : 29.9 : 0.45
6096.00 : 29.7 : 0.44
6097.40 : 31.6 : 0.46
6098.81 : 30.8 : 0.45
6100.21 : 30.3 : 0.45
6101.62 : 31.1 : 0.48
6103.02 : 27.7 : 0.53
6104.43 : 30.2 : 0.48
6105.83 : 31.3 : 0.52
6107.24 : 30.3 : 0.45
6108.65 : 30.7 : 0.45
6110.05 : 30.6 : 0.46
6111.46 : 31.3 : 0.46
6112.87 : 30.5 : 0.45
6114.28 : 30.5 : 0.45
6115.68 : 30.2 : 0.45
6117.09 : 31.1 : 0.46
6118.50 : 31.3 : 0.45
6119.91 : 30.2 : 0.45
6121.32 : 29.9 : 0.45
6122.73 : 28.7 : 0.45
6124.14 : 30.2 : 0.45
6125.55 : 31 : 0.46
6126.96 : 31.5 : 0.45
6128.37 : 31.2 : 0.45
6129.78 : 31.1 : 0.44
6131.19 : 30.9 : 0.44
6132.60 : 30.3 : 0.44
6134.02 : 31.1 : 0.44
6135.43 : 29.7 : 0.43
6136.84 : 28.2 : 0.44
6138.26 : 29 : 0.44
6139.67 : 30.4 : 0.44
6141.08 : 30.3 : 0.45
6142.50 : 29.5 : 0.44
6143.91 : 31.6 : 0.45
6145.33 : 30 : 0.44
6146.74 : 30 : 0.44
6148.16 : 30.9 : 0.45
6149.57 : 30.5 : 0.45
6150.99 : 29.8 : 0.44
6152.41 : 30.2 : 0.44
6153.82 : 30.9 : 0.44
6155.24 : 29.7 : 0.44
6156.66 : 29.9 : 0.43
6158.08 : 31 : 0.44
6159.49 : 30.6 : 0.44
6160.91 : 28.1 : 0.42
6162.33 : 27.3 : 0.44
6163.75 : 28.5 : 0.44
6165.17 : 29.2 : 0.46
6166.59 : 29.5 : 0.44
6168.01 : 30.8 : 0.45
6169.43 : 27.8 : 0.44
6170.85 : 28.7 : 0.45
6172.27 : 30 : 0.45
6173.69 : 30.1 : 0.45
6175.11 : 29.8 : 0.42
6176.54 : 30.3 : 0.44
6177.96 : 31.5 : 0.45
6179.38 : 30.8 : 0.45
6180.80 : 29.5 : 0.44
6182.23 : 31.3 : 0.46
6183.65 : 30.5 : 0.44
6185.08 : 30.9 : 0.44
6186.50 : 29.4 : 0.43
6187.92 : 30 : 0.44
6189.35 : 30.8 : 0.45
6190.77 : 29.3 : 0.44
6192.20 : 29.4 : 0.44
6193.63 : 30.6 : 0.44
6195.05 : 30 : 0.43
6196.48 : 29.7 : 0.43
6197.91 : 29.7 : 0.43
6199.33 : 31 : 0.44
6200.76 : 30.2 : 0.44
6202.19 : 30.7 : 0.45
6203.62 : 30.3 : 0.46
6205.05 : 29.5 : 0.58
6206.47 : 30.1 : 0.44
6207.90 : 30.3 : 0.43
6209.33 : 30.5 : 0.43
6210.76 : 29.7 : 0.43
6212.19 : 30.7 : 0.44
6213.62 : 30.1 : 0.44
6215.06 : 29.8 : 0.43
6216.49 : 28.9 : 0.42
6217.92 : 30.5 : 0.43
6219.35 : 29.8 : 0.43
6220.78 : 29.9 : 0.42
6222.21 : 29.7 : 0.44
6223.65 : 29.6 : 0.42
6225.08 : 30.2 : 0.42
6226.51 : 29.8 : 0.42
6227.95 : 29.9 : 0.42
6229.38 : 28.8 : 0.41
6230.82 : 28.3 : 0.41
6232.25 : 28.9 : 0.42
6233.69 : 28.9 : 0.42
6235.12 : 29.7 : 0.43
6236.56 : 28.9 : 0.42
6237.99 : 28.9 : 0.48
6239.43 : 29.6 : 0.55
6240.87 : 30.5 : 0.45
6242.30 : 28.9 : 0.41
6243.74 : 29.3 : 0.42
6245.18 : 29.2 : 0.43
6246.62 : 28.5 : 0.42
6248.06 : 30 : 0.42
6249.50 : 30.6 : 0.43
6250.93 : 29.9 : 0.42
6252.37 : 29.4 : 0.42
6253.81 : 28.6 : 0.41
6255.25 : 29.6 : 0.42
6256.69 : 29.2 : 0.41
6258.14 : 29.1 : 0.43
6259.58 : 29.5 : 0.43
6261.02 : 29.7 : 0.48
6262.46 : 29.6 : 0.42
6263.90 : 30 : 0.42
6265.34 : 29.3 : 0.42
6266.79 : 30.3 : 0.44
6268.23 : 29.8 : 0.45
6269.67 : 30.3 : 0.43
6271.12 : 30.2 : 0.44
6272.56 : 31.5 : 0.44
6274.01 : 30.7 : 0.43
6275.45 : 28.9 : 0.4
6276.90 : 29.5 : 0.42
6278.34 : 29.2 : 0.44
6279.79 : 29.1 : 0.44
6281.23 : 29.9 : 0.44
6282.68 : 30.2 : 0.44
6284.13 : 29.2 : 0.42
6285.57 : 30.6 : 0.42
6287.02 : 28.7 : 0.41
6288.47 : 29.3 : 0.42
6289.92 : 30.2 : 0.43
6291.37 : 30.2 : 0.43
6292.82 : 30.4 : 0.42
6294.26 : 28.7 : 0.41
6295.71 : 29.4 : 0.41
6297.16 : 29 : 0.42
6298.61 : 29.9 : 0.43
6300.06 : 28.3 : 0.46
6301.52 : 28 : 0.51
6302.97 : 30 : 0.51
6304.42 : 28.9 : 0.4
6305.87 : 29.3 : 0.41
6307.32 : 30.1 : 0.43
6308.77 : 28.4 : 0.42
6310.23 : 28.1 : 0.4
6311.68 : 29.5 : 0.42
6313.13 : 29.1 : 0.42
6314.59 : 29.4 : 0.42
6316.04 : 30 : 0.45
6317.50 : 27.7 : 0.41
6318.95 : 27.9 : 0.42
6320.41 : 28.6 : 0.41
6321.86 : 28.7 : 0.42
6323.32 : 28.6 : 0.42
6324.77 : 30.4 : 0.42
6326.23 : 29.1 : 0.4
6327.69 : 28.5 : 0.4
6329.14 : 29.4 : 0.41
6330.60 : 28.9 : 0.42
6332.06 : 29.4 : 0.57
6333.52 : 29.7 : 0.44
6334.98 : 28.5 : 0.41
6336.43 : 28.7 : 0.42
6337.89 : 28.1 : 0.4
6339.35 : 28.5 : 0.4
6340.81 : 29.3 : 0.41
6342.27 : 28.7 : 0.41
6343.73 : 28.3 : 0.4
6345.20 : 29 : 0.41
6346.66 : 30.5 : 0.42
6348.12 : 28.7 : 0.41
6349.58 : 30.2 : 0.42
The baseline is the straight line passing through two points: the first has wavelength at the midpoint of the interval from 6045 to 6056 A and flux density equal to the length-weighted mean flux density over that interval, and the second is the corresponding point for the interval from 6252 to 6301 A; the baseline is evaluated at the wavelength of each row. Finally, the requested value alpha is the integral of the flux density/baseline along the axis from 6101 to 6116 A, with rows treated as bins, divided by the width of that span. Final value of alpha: 0.986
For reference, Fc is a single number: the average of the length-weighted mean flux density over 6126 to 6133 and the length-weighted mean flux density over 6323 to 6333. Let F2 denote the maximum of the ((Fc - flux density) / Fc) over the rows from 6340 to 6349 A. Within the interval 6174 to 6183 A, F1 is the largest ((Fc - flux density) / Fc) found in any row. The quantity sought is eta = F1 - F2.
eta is -0.040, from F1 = 0.021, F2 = 0.06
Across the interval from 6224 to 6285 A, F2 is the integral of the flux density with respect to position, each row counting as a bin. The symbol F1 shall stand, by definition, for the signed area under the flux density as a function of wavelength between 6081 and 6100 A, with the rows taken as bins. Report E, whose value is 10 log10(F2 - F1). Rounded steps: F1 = 590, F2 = 1804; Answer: 30.8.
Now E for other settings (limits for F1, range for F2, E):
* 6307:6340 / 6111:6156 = 26.1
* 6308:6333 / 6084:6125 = 27.2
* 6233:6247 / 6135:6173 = 28.6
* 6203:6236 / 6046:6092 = 26.5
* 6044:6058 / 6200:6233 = 27.4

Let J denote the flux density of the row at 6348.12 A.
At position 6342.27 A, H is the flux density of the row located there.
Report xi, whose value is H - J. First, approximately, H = 28.7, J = 28.7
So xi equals 0.0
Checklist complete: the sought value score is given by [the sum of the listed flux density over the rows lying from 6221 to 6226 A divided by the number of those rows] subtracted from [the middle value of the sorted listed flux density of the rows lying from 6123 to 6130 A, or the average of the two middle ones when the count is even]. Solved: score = 1.3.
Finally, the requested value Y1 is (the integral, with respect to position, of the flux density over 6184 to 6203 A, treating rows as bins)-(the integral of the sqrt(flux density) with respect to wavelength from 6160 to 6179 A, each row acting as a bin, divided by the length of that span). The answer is 567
